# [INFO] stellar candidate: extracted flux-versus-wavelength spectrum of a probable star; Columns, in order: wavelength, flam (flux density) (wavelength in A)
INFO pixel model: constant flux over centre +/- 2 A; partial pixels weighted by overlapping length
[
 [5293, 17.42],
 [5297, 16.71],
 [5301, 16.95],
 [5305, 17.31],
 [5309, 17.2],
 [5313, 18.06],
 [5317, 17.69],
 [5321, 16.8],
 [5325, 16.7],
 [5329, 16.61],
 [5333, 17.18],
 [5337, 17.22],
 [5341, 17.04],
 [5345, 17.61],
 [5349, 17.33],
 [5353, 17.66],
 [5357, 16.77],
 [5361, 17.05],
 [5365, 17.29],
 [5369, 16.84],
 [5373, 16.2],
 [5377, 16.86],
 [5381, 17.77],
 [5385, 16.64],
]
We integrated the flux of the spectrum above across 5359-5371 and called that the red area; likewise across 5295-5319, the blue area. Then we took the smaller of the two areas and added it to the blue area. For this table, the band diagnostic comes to 620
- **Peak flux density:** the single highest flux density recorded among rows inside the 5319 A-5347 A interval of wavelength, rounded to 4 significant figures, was 17.61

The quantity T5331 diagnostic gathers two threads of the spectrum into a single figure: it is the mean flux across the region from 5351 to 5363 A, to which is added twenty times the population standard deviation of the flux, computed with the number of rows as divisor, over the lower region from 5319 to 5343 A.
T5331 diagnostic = 21.9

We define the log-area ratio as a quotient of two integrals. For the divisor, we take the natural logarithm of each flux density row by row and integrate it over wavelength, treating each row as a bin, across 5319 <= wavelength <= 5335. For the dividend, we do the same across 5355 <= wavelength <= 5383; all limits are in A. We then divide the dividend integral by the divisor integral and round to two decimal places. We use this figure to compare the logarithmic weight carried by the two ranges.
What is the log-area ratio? 1.76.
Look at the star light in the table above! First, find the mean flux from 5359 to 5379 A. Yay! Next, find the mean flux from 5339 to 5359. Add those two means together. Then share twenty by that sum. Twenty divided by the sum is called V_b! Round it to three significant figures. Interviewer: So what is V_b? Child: 0.586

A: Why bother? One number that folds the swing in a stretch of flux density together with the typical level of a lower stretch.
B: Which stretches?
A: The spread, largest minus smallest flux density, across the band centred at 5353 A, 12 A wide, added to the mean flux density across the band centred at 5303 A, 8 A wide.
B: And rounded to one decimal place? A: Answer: 18.0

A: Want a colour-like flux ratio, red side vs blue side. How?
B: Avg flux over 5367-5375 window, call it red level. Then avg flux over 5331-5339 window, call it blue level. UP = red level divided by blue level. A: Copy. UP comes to 0.96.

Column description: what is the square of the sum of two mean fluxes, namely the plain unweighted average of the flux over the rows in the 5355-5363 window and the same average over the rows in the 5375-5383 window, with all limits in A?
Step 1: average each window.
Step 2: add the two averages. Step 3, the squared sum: 1171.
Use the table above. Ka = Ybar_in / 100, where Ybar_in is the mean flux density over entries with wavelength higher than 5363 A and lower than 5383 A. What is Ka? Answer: 0.170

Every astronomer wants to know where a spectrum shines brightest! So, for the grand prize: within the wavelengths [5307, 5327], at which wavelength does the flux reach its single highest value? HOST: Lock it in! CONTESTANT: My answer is 5313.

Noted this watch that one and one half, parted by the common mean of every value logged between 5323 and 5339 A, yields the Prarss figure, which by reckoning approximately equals 0.0886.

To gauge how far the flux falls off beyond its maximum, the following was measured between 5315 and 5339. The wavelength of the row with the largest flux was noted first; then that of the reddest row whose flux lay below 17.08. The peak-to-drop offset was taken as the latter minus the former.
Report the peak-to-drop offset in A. 12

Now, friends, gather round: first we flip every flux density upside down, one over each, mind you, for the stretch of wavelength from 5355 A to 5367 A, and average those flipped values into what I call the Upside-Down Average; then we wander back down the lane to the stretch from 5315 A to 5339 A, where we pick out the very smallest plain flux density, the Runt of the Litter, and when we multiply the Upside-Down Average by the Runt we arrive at 0.98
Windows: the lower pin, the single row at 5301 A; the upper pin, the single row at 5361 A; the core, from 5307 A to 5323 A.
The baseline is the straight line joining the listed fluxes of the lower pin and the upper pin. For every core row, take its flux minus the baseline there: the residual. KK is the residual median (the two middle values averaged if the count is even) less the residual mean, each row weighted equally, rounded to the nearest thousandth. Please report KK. 0.011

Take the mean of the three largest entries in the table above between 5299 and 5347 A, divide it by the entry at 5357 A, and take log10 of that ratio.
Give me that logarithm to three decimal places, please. 0.026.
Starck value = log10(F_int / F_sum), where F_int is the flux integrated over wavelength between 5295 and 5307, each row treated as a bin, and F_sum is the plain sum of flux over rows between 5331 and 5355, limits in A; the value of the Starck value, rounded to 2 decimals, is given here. 0.29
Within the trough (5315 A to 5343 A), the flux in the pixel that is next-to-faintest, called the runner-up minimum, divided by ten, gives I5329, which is 1.67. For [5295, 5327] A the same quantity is 1.67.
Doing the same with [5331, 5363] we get 1.70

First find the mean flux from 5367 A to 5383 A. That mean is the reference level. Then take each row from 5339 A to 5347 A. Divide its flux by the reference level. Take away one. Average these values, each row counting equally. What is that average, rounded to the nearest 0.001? 0.024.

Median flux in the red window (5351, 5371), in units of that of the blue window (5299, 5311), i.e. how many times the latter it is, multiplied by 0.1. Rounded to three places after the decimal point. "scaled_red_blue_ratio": 0.099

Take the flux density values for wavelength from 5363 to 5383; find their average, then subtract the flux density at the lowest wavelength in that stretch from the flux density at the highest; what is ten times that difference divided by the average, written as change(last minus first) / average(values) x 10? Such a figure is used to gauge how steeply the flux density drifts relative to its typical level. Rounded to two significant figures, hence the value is 0.28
